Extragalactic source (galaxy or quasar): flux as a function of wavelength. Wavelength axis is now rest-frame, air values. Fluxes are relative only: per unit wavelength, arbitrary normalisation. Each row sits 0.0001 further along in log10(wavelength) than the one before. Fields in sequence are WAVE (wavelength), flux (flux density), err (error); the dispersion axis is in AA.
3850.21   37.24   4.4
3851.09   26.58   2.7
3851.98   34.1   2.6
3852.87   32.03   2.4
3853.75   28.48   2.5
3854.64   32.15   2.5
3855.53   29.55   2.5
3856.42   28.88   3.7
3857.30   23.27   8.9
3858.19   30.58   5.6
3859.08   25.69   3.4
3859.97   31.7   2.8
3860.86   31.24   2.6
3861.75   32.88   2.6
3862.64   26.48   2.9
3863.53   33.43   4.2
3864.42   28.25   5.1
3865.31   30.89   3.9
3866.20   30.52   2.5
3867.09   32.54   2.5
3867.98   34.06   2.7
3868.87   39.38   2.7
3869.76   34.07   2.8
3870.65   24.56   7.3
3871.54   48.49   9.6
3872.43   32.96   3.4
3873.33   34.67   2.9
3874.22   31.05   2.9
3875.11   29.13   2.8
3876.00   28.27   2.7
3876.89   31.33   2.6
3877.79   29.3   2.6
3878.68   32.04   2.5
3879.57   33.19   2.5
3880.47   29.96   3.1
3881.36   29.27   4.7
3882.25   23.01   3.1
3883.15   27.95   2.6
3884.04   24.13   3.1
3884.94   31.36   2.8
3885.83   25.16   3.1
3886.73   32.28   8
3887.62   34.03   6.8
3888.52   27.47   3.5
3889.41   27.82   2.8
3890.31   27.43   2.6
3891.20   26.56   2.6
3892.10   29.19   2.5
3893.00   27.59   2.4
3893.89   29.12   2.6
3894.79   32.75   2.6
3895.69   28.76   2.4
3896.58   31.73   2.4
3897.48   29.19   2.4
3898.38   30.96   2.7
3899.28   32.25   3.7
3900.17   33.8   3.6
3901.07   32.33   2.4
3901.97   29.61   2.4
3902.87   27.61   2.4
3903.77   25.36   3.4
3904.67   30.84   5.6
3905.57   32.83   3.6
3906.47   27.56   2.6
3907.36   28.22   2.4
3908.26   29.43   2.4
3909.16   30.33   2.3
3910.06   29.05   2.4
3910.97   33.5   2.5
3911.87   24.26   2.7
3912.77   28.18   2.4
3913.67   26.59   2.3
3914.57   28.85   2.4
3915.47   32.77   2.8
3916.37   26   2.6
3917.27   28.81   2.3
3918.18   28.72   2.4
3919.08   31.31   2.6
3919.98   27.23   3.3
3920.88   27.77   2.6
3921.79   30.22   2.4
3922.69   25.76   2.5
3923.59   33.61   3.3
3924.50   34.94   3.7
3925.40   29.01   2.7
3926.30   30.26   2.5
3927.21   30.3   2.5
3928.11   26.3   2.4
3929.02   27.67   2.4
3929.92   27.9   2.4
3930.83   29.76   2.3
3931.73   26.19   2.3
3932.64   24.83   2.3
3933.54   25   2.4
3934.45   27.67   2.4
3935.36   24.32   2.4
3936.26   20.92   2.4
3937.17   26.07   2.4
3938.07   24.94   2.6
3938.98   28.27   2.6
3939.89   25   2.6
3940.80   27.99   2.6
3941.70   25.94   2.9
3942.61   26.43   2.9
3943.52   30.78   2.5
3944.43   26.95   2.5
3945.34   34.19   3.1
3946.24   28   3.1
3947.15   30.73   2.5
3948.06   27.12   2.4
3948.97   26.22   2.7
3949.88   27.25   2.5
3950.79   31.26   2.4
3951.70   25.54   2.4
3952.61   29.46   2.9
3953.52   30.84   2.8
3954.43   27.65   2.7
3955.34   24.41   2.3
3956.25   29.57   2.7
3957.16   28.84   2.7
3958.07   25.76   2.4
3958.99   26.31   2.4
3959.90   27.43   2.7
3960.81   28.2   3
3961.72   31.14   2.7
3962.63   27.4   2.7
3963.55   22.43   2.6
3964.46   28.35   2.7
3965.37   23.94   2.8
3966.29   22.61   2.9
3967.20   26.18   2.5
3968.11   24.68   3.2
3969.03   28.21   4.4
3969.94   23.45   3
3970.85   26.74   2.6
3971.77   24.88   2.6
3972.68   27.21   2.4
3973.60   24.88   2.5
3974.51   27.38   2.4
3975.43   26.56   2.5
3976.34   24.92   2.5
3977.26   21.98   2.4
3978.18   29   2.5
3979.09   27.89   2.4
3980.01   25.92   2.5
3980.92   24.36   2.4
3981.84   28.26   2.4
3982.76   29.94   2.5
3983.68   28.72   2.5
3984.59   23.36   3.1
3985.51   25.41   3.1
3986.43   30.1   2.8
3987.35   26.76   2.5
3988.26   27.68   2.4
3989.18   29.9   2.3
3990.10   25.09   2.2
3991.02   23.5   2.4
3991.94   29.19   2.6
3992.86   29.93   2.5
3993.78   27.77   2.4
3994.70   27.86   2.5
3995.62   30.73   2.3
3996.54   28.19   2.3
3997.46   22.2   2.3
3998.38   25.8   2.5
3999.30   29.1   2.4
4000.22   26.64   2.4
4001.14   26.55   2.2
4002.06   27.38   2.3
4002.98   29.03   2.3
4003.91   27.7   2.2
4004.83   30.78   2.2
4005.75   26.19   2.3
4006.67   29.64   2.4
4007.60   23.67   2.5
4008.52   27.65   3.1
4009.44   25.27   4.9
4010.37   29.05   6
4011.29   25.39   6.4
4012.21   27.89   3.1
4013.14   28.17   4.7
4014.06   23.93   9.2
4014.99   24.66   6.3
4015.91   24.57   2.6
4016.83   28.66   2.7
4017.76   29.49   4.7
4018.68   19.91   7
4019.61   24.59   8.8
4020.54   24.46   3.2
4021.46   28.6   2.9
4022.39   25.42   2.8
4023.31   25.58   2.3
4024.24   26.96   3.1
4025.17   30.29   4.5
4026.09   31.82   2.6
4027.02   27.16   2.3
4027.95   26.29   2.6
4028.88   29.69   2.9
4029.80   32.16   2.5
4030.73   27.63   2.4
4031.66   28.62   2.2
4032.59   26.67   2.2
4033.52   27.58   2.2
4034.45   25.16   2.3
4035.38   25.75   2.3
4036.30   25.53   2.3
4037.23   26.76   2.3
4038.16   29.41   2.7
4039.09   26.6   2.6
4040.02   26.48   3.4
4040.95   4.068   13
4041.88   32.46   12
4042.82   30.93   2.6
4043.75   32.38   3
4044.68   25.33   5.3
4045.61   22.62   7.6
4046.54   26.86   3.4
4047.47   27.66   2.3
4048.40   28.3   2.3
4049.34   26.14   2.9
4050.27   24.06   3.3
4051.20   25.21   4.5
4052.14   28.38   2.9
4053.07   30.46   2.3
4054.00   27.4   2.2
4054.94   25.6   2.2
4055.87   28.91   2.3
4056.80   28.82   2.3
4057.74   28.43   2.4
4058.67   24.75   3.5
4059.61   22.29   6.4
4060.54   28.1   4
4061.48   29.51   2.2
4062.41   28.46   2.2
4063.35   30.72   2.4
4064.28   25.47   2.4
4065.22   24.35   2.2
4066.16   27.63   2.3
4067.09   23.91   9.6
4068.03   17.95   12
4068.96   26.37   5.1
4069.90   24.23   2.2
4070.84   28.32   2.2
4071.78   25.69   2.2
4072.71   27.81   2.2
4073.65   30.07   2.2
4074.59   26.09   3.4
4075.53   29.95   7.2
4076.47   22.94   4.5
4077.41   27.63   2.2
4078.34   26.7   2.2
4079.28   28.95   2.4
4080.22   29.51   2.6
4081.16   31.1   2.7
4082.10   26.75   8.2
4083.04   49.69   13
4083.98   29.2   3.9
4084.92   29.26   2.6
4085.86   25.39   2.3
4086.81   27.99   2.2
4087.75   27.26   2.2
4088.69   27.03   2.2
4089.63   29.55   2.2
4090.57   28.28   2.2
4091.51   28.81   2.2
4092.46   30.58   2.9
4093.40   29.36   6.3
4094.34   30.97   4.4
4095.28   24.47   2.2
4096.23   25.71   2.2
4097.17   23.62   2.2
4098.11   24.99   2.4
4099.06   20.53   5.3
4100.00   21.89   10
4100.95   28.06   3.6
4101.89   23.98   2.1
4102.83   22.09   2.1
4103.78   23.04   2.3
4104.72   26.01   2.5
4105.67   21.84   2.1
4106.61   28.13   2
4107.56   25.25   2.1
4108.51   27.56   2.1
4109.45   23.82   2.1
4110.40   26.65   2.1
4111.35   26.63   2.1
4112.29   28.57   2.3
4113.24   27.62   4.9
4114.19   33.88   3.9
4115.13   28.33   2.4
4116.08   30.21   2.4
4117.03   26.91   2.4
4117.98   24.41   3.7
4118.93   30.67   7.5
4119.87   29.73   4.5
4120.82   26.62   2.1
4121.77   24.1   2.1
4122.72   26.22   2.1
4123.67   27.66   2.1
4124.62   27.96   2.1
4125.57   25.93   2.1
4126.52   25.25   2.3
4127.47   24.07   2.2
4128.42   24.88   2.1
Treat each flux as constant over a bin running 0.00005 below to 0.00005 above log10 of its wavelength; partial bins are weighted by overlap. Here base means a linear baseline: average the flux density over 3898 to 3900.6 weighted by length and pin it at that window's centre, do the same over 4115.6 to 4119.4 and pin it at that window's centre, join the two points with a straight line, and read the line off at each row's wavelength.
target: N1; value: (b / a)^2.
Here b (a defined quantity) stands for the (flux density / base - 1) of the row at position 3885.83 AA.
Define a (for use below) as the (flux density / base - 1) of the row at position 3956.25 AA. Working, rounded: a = -0.05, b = -0.23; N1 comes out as 17.8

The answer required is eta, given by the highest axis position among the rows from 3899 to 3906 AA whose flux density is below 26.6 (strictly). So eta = 3903.77 AA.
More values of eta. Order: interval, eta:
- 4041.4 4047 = 4045.61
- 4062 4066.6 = 4065.22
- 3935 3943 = 3942.61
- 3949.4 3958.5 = 3958.07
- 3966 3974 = 3973.60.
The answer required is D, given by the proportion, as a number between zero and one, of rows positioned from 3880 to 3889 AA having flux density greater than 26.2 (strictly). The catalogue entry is 0.70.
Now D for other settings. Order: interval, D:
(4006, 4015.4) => 0.50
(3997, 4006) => 0.70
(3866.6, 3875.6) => 0.90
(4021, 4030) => 0.80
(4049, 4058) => 0.60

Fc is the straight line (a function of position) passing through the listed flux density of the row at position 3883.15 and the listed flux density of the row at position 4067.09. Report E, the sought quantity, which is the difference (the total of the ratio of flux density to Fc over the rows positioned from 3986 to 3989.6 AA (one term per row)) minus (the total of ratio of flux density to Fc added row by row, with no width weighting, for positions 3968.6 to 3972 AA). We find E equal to 0.49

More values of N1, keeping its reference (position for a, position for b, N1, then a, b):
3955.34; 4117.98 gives 0.3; -0.22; -0.13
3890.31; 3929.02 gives 0.7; -0.16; -0.13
